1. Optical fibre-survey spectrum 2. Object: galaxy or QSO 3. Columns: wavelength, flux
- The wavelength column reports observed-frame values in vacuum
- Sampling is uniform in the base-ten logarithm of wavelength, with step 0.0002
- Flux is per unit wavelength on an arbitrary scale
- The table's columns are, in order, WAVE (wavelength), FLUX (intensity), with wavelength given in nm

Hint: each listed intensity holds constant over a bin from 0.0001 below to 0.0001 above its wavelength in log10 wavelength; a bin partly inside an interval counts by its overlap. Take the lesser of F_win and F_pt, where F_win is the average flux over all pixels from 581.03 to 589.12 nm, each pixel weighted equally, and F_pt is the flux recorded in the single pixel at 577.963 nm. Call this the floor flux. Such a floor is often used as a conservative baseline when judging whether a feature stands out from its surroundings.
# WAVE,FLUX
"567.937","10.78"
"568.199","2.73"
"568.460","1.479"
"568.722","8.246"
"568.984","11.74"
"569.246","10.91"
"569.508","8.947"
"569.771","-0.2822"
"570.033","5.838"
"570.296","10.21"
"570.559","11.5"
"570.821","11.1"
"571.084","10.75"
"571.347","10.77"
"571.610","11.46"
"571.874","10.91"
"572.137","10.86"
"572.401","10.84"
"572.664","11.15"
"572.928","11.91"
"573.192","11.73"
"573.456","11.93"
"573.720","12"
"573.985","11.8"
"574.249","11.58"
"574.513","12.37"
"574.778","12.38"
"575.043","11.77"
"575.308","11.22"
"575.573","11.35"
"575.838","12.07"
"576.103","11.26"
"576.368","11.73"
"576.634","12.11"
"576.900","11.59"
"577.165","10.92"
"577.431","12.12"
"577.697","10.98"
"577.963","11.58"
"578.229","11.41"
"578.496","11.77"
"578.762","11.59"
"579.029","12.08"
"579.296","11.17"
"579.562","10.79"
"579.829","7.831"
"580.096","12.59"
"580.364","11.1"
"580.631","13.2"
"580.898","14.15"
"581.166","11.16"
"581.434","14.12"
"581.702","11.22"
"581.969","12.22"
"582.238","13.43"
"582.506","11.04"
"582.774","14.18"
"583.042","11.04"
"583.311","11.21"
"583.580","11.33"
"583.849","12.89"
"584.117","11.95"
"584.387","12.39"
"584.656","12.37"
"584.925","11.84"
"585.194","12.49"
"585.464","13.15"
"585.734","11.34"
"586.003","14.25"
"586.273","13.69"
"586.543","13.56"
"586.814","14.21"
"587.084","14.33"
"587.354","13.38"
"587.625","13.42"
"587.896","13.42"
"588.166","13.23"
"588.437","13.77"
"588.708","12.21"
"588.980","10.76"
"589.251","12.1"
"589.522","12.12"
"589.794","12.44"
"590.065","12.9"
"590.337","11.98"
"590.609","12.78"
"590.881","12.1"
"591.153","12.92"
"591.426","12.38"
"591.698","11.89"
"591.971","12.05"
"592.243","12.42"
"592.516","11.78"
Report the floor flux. 11.6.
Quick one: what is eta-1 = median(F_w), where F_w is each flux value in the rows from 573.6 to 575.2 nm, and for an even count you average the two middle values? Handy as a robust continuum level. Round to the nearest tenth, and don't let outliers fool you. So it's 11.9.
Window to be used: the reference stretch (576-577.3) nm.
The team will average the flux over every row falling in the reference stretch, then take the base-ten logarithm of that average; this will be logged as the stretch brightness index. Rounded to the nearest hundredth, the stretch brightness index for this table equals 1.06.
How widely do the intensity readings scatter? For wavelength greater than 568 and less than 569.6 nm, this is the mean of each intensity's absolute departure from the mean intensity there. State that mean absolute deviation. 3.5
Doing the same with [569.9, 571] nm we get 1.9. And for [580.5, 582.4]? 1.1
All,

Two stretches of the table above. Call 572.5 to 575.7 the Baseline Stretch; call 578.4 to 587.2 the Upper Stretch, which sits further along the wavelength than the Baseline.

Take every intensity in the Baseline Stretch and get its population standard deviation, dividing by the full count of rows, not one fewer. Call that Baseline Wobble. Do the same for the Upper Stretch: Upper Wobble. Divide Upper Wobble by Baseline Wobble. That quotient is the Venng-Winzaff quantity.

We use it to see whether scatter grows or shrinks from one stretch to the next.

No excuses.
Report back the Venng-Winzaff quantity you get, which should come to 3.7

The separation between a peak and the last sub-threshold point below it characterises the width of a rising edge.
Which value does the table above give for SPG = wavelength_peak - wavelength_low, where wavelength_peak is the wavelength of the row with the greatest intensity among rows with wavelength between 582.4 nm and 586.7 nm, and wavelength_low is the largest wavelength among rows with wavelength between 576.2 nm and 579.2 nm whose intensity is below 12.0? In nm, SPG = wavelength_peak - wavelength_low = 7.24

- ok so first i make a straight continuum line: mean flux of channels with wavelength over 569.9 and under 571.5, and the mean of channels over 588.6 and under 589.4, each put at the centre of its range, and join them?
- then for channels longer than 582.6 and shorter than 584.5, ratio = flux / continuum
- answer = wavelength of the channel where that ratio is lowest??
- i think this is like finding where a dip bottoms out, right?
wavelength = 583.042 nm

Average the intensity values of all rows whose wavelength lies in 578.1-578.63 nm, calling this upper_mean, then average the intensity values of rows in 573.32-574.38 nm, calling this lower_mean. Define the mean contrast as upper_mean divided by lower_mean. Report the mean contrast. 1.0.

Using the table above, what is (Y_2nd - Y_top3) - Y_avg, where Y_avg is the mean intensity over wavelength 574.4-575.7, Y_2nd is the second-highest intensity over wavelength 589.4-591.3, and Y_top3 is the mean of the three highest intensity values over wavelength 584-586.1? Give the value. -12.2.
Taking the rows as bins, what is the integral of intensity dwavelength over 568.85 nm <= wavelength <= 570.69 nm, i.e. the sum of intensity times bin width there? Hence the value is 15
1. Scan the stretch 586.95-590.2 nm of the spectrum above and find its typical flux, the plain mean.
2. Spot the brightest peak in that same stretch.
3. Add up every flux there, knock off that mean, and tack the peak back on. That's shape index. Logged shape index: 156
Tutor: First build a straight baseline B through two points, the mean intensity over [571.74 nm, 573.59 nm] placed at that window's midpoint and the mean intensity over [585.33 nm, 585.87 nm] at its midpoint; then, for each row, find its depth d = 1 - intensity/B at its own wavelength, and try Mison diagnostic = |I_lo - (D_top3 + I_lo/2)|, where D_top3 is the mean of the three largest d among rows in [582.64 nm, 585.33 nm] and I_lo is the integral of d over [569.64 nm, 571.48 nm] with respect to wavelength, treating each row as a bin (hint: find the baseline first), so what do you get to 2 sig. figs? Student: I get 0.14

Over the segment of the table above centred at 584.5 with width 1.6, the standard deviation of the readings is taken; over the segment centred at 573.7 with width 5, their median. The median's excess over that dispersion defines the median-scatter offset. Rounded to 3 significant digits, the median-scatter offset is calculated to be 11.2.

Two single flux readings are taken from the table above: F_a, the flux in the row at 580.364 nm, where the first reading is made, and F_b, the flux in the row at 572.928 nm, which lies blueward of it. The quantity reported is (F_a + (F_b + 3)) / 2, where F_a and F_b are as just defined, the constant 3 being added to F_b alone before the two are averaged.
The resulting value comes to 13.0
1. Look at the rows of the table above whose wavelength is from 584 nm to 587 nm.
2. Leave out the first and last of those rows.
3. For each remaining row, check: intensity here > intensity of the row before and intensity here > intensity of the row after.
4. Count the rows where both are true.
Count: 3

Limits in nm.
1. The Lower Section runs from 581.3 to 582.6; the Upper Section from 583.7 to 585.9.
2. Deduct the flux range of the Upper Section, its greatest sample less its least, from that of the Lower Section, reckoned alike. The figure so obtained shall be 1.3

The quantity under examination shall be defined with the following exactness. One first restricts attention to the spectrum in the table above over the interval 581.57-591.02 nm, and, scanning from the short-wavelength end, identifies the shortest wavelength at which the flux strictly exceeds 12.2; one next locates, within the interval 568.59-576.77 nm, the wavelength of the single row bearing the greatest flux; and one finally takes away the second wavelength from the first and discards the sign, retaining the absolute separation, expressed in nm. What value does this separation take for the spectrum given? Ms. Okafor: 7.19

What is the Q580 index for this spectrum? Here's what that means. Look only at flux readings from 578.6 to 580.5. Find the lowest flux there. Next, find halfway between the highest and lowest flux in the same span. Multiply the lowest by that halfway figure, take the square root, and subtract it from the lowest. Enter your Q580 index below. -1.11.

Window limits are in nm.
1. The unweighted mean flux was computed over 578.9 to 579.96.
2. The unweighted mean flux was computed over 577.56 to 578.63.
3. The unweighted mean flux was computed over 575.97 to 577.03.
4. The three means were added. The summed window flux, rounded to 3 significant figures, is 33.6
